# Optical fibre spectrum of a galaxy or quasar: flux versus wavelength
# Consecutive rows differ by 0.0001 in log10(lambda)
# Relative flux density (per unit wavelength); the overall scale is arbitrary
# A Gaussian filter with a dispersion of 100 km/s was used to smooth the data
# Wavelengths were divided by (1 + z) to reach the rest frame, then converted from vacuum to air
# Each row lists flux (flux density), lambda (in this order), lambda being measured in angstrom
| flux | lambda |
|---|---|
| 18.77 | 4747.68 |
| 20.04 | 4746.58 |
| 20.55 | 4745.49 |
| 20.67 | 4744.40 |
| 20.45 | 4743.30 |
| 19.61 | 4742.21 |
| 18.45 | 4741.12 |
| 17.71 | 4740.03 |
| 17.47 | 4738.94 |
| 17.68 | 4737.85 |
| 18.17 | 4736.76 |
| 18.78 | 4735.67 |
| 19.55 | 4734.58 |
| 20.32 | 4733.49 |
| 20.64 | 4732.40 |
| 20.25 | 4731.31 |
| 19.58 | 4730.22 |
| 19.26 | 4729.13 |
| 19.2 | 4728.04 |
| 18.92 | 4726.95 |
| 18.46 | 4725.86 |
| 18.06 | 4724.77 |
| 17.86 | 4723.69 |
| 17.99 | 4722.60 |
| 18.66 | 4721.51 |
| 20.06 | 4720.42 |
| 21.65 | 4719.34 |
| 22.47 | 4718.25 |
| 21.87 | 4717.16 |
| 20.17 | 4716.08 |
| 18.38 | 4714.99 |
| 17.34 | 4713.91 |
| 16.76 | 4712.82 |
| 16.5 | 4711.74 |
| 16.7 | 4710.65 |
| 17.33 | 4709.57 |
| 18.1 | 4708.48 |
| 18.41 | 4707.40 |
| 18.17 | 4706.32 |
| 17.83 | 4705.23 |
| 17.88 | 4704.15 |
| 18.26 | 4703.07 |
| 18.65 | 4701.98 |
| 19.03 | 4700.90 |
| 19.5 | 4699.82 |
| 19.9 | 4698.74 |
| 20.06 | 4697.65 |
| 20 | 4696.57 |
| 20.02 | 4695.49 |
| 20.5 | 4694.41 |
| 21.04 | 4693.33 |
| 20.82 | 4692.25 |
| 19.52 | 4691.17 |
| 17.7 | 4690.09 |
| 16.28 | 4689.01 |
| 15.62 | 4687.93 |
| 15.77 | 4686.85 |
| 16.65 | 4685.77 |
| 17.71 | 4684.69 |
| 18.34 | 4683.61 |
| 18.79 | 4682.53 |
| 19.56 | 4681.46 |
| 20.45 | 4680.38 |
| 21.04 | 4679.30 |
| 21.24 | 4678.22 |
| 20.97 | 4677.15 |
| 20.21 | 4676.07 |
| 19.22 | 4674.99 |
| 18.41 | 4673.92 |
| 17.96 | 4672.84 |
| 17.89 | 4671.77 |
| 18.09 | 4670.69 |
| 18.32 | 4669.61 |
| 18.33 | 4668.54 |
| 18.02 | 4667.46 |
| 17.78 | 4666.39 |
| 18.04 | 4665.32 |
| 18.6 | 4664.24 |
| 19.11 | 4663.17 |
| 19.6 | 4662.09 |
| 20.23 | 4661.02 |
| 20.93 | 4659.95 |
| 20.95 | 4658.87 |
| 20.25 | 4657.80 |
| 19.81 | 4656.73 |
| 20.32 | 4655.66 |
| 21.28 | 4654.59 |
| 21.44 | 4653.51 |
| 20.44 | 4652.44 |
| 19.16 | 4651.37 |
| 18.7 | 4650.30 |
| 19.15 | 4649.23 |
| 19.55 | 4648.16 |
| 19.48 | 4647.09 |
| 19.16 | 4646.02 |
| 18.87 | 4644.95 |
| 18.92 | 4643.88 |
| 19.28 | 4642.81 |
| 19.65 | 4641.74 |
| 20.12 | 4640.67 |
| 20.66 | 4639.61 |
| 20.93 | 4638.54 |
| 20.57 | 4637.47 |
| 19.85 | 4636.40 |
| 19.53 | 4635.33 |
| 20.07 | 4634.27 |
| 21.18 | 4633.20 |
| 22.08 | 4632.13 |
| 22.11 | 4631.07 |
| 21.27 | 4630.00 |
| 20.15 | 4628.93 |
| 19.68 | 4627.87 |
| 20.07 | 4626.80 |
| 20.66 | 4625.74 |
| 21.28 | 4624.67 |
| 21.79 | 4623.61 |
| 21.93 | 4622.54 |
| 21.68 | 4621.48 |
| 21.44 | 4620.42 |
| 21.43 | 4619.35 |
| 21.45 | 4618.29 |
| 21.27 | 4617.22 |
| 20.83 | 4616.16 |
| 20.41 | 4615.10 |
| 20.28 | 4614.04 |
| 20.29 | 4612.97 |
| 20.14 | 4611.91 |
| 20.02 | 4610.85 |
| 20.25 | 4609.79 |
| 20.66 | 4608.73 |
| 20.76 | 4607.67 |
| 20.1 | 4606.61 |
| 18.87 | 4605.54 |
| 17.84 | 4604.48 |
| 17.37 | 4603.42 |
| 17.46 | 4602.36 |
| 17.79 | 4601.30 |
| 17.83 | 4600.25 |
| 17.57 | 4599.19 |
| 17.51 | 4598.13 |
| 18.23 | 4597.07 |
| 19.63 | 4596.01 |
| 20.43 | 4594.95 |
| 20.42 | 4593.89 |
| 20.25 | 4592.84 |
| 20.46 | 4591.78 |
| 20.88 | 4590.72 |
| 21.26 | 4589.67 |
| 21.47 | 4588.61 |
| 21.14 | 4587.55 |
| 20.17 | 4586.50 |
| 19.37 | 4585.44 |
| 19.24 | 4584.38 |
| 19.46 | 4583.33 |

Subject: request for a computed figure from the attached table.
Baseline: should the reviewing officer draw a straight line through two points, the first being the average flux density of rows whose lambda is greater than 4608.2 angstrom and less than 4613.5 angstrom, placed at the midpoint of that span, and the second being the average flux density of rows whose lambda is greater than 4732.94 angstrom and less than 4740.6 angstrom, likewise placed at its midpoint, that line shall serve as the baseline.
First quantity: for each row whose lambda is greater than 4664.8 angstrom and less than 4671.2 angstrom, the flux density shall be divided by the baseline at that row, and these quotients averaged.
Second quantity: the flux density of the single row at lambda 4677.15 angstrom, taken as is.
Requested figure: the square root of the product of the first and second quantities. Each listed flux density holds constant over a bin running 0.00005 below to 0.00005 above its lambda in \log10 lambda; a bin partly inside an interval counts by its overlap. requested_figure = 4.41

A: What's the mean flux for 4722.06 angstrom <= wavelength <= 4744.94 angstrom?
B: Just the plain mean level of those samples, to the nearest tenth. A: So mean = 19.0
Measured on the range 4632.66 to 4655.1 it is 19.9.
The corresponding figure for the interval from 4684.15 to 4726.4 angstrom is 18.7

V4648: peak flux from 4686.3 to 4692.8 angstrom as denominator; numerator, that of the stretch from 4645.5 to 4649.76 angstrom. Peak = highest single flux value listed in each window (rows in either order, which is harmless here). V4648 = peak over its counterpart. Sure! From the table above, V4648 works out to 0.939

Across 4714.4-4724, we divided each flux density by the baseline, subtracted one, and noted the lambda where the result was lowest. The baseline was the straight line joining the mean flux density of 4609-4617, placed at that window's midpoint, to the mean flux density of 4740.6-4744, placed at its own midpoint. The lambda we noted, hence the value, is 4723.69 angstrom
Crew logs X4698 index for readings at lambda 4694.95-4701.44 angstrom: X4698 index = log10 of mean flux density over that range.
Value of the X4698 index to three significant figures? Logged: 1.30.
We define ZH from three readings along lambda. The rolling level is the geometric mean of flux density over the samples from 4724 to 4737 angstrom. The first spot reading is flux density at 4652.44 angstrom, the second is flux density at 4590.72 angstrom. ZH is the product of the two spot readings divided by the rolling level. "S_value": 22.2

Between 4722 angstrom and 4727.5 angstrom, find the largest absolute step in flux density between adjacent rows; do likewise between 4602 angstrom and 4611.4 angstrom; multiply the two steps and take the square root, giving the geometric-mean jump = 0.75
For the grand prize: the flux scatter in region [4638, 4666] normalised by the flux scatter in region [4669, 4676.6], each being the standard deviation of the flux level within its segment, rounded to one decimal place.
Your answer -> 1.1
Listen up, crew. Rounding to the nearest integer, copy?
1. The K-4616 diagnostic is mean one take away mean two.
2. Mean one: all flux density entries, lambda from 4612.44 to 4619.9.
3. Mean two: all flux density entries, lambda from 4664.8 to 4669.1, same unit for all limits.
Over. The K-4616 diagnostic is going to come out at 3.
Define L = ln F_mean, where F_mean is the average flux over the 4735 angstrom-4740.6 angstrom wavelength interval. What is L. 2.89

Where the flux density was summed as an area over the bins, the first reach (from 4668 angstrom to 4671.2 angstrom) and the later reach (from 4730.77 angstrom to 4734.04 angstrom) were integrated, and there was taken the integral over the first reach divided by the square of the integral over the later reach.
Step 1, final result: 0.013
